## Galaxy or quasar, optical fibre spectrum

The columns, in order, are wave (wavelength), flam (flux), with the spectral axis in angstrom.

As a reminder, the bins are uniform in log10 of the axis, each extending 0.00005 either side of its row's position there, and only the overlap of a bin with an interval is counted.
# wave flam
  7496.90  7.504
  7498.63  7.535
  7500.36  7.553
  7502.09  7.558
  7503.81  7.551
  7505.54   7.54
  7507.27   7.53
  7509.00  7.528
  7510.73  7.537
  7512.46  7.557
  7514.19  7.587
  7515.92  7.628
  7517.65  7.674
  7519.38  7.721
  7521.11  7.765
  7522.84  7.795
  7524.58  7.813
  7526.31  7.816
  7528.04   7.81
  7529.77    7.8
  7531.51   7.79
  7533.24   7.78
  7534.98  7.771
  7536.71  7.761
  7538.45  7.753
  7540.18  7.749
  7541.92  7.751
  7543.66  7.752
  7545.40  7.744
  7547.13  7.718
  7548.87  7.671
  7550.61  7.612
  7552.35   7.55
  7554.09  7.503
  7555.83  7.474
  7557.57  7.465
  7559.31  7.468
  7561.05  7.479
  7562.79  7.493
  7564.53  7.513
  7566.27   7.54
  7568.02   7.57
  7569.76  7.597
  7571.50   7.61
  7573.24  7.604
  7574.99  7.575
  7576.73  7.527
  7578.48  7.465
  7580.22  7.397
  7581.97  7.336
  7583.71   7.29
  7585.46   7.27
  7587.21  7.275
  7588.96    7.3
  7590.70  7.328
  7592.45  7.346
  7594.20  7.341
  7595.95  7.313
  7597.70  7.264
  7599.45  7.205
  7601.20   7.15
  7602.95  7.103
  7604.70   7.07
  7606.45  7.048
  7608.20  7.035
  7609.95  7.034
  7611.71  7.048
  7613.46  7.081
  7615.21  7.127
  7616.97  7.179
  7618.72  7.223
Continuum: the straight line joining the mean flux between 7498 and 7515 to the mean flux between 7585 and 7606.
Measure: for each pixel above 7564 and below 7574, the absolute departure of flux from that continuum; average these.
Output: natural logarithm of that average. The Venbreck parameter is -1.4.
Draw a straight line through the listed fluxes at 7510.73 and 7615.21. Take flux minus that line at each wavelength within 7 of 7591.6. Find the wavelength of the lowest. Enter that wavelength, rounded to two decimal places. 7585.46 angstrom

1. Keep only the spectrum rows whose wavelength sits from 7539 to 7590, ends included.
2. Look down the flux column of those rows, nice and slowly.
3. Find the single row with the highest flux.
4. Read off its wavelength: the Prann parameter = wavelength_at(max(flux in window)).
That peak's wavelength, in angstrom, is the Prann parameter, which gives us 7543.66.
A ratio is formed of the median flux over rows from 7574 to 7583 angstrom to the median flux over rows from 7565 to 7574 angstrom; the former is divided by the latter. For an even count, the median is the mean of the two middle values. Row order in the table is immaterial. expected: 0.98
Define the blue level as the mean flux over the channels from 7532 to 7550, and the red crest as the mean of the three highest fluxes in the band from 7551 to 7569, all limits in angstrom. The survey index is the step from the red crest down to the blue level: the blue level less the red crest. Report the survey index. 0.19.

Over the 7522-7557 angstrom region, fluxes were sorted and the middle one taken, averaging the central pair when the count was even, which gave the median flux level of 7.8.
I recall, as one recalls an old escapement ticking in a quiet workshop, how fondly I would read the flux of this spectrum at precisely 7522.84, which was 7.795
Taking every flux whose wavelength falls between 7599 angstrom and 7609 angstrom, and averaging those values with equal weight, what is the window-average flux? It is 7.10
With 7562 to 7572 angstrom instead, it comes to 7.55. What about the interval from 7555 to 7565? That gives 7.48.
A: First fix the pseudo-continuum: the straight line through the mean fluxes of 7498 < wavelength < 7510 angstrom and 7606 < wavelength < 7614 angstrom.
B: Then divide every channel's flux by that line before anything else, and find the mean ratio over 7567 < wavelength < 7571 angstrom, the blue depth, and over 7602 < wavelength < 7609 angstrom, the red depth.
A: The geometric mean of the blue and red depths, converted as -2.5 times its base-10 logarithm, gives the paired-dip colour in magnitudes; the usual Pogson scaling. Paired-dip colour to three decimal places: -0.025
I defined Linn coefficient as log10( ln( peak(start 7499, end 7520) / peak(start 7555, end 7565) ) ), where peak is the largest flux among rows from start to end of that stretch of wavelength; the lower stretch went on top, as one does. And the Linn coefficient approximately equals -1.56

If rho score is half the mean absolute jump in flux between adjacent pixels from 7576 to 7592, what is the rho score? 0.020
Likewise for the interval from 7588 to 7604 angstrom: 0.018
